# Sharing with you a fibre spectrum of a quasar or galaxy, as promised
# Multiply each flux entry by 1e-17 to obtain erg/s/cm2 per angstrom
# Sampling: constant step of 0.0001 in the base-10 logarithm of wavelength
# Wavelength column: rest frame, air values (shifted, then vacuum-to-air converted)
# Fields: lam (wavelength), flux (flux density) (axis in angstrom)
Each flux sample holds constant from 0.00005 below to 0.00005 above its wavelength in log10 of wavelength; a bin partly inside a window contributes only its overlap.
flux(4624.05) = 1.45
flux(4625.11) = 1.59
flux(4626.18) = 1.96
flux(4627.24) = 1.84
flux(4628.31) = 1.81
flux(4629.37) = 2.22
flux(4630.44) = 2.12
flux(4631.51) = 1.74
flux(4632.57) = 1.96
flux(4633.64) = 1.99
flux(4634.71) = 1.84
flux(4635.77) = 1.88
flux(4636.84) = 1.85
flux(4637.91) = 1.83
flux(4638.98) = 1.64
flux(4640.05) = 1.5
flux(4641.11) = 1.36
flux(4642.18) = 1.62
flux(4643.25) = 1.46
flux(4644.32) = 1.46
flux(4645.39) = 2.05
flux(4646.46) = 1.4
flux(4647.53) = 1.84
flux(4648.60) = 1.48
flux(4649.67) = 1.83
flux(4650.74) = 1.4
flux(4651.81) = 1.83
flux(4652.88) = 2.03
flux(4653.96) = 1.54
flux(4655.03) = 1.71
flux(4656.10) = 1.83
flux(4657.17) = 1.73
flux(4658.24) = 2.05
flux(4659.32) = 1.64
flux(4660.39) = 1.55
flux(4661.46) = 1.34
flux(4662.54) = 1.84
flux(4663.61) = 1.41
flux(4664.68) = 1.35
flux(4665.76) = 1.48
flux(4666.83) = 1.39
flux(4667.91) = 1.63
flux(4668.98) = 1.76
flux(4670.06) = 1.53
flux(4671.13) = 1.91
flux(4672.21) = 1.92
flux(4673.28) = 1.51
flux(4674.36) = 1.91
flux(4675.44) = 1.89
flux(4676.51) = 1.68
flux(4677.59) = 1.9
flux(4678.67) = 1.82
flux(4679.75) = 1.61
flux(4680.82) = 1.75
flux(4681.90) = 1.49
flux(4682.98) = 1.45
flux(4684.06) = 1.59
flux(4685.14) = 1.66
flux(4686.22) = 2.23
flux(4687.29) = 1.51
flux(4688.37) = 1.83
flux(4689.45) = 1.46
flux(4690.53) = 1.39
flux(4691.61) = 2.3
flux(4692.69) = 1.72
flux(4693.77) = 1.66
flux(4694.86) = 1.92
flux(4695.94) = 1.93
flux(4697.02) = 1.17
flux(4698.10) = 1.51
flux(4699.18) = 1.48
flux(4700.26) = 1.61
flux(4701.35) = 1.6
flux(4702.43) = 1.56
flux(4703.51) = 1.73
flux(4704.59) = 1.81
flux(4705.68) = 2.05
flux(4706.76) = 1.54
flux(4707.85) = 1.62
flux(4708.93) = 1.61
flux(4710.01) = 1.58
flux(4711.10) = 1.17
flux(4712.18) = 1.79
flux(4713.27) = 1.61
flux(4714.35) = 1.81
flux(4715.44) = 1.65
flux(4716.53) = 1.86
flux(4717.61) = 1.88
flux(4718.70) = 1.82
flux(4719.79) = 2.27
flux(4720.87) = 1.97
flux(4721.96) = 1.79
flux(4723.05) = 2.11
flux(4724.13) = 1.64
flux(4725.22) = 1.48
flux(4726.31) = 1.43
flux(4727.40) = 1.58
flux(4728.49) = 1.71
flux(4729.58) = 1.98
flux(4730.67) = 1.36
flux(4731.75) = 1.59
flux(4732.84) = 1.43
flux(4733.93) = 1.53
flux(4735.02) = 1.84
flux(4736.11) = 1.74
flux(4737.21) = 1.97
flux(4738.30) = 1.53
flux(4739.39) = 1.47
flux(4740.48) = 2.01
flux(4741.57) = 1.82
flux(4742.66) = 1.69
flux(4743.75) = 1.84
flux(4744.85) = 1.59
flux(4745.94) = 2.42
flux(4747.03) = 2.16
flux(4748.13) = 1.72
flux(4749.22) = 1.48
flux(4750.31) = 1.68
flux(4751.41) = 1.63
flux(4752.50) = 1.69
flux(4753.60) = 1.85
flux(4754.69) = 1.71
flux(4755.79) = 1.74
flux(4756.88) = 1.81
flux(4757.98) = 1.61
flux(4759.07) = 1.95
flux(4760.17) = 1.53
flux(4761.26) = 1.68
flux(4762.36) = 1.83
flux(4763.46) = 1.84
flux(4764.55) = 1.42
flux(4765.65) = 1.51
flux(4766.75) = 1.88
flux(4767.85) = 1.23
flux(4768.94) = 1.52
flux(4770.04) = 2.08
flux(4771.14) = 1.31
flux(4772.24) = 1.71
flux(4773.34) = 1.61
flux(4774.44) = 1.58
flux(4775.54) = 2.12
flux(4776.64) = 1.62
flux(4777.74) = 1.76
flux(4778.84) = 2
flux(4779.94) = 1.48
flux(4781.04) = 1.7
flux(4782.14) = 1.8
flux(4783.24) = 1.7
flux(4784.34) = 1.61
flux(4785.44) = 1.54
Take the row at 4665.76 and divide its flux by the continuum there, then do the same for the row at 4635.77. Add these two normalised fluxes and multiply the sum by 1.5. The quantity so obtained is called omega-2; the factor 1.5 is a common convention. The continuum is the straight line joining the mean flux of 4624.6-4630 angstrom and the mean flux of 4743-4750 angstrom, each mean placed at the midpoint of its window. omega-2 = 2.68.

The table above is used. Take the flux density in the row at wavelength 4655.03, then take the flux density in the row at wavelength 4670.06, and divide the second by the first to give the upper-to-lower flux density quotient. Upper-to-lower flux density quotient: 0.89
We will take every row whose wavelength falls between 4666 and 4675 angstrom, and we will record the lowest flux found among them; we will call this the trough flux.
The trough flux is 1.39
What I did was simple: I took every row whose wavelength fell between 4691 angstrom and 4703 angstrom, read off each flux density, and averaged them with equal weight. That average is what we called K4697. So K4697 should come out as 1.68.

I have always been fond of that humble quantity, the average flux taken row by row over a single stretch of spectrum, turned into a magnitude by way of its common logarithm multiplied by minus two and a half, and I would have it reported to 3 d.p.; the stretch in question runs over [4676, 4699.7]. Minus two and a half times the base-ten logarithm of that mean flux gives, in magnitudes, -0.566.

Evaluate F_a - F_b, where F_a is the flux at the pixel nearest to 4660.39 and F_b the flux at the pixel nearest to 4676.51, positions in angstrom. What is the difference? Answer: -0.1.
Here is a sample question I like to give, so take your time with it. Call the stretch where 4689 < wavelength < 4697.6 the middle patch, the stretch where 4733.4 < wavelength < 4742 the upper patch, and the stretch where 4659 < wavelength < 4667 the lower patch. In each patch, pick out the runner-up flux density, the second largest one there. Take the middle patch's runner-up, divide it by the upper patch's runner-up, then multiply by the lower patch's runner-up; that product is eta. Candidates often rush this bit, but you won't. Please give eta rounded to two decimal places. 1.61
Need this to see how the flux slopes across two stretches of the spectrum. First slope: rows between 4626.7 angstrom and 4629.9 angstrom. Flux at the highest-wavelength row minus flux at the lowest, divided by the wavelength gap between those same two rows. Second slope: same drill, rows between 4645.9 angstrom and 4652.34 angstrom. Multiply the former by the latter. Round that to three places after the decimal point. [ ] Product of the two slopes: 0.014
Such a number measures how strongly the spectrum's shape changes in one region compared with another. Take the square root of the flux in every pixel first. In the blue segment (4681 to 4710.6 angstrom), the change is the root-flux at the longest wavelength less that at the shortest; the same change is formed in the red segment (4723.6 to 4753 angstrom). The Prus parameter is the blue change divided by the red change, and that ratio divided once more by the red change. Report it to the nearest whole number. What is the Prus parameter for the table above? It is 97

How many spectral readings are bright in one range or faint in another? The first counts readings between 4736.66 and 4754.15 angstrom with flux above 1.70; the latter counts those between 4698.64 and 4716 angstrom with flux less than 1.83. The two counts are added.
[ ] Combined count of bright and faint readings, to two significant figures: 23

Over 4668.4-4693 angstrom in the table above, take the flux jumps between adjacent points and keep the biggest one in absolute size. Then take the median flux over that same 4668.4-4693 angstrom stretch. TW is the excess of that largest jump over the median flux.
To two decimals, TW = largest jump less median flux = -0.81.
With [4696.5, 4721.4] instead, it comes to -1.00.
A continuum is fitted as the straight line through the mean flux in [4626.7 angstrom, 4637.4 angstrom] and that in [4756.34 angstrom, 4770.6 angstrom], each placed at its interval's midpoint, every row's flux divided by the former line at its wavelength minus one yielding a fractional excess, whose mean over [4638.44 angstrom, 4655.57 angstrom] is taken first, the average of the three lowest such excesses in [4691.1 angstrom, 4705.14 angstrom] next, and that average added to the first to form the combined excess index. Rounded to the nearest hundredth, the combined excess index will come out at -0.37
